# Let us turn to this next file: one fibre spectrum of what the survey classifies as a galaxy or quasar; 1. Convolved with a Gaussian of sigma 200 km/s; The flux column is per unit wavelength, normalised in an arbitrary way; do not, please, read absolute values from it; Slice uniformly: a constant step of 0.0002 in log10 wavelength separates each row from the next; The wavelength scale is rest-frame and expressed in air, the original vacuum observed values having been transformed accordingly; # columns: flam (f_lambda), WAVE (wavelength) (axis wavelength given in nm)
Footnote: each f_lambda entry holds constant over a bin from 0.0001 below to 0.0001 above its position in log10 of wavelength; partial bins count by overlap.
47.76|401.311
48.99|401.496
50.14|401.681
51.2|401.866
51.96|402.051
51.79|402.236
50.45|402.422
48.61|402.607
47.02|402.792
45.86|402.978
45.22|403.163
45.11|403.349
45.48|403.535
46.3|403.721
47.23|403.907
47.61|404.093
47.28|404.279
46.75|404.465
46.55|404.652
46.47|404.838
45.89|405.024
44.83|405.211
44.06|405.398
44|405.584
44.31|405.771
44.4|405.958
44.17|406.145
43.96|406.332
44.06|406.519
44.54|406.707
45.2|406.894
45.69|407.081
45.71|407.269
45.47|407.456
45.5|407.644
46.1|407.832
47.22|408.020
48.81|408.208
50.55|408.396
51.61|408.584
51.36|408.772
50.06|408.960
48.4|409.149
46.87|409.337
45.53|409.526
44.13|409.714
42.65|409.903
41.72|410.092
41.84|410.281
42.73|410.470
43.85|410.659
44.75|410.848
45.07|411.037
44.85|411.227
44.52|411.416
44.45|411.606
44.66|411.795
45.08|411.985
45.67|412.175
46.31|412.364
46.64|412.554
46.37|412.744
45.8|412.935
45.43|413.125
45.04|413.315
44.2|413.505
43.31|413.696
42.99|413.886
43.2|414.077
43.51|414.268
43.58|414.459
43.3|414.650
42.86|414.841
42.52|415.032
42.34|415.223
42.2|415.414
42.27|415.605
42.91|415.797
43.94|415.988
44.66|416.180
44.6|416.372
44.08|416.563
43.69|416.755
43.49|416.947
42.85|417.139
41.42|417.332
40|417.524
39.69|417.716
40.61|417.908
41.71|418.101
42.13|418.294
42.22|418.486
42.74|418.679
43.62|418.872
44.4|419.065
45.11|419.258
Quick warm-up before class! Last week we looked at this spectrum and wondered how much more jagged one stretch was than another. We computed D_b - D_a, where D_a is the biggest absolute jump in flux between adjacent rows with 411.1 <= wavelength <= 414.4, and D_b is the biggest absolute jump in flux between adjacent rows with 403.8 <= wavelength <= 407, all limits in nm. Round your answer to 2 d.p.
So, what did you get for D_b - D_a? 0.17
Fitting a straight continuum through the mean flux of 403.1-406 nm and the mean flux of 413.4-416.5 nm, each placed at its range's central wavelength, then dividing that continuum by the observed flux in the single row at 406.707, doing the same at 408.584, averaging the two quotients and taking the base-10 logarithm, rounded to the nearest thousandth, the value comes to -0.026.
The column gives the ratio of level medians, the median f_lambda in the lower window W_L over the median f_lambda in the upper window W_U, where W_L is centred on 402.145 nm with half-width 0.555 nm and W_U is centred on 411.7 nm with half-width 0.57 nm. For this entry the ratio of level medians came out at 1.14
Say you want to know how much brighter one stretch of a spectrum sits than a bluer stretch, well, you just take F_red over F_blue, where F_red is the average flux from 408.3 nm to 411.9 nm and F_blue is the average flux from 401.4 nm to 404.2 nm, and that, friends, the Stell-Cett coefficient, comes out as 0.95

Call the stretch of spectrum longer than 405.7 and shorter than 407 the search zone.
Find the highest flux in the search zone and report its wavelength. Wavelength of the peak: 406.894 nm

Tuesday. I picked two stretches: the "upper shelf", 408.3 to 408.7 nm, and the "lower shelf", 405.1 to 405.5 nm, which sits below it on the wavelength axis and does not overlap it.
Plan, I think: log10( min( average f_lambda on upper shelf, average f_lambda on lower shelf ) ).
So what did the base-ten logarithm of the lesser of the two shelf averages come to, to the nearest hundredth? 1.65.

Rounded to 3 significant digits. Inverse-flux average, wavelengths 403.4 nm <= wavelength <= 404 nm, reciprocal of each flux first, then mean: 0.0216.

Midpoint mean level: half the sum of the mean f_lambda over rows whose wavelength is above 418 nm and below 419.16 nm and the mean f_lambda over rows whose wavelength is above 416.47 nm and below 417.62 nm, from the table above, 43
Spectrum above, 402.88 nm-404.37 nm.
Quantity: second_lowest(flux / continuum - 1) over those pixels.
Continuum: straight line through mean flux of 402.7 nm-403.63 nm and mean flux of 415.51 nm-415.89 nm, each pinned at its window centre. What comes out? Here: -0.011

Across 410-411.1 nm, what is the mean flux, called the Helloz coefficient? 43.3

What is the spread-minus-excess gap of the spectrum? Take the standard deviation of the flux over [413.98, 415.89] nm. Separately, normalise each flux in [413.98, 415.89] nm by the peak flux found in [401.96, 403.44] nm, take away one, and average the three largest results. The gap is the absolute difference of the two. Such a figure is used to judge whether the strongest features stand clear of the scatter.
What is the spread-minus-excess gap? 0.7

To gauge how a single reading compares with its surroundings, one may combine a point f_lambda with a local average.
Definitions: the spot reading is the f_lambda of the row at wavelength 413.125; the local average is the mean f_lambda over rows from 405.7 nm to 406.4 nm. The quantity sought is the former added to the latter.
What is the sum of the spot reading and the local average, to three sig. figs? 89.6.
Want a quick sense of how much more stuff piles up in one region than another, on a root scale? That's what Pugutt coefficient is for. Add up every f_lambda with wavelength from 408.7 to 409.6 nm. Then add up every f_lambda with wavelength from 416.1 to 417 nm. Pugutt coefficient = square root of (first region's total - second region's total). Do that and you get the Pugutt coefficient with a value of 4.7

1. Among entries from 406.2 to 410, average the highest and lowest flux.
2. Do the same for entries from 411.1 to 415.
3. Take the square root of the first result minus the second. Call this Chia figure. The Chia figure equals 1.54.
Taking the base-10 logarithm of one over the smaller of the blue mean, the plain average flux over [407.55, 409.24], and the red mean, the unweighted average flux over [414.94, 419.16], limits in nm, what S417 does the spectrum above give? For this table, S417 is -1.63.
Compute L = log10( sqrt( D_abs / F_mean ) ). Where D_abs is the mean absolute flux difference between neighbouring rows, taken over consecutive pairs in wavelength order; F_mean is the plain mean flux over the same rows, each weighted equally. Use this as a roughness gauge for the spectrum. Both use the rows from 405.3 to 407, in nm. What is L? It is -1.110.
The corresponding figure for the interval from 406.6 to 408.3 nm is -0.945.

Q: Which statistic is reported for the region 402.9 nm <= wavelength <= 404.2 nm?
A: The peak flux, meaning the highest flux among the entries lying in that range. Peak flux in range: 47.61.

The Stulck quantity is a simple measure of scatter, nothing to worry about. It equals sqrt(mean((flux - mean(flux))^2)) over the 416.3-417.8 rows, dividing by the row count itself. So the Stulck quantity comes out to 1.8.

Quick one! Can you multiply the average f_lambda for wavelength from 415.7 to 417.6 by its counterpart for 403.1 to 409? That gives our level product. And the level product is 1998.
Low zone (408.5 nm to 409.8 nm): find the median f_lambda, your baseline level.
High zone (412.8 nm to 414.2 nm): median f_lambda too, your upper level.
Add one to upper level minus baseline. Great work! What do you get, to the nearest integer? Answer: -3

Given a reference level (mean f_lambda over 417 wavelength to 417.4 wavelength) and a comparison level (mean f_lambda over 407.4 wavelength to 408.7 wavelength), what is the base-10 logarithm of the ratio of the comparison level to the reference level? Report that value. 0.056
